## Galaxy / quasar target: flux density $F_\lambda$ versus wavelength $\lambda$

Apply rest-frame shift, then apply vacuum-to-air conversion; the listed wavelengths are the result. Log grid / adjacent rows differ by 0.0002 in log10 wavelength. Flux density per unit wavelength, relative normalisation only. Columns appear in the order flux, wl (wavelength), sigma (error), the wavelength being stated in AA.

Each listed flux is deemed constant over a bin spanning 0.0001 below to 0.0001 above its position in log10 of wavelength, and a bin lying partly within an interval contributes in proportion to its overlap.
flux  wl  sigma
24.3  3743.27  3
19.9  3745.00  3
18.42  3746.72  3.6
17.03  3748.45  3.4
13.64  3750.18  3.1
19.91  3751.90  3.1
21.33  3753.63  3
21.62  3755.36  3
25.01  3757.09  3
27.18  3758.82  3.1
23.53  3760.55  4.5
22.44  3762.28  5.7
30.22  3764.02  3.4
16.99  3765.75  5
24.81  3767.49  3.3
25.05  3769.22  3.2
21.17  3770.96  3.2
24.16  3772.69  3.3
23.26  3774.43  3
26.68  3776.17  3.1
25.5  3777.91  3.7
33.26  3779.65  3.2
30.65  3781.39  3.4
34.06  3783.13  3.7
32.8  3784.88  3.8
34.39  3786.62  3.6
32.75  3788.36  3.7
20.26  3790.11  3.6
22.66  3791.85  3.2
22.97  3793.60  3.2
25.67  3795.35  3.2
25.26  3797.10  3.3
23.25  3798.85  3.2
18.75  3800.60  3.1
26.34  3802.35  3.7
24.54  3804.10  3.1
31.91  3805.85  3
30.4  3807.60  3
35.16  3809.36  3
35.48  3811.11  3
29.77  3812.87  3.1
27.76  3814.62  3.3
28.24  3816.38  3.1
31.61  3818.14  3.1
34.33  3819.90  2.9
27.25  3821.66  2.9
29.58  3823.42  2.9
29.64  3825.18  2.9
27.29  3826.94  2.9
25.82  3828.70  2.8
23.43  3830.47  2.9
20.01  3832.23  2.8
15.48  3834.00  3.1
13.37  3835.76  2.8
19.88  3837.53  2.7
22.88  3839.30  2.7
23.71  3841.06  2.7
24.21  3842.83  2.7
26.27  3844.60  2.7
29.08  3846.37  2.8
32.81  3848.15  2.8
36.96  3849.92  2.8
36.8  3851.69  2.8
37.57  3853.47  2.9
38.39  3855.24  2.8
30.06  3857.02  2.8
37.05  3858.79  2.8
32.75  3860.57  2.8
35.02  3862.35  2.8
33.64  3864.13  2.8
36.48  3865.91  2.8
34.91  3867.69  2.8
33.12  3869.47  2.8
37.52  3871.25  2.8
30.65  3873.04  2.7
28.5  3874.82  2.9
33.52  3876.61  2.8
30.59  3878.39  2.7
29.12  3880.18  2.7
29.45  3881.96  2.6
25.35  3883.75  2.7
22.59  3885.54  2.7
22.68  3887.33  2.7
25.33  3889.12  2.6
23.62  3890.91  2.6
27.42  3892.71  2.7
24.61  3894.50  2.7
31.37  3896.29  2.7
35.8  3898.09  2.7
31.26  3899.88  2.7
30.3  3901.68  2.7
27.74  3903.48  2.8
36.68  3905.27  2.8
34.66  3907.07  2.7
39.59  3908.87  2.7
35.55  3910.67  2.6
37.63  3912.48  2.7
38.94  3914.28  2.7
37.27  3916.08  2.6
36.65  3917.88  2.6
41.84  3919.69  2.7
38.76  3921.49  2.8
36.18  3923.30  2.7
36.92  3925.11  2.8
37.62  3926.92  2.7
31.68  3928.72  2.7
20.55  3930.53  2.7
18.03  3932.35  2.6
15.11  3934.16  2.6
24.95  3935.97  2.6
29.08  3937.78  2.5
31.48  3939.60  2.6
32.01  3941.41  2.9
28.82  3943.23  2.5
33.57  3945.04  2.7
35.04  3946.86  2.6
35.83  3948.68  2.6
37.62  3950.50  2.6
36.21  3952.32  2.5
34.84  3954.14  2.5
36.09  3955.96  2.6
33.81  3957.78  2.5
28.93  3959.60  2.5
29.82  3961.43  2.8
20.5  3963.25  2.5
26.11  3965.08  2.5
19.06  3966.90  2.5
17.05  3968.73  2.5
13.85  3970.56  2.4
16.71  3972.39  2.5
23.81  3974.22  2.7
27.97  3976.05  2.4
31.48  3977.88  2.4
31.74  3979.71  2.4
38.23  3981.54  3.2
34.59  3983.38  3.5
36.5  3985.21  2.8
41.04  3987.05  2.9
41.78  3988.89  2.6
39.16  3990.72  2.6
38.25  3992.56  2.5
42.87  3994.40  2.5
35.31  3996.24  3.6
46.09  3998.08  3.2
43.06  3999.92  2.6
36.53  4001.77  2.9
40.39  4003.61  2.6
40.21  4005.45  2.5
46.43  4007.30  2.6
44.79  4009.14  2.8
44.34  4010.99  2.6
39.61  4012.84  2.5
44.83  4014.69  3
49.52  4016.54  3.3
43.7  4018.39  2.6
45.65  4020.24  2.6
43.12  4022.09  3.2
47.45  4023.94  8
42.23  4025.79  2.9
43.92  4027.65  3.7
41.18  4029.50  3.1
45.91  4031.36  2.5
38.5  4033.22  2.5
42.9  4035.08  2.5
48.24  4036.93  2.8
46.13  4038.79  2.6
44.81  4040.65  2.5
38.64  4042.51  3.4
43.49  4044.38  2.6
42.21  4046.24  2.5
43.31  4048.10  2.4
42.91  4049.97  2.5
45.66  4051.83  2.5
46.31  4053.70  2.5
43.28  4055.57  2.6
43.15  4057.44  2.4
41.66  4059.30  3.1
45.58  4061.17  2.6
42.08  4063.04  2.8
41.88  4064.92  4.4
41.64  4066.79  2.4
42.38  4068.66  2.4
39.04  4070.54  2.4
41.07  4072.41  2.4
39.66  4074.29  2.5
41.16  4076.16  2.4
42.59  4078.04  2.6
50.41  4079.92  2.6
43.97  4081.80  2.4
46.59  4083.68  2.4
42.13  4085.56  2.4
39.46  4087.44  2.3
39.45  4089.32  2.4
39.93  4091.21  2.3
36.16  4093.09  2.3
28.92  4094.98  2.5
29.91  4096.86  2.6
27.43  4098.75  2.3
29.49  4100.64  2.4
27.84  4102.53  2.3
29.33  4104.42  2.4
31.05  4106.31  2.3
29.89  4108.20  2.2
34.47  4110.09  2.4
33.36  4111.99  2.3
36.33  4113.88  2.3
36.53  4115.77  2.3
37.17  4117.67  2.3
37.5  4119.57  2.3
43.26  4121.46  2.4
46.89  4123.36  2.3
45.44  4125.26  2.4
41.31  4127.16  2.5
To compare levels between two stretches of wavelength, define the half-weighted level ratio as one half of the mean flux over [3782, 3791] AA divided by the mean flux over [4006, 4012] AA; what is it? 0.34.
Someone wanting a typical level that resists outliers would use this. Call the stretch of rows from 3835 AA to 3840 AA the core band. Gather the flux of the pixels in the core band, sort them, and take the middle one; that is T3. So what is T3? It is 20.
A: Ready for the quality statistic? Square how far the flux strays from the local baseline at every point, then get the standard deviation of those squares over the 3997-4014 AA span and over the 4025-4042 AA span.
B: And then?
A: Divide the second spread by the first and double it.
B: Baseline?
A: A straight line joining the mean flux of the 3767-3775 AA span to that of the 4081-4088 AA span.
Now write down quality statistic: 1.5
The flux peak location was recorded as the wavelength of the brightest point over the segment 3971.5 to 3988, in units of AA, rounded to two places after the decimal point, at 3987.05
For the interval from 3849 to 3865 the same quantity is 3855.24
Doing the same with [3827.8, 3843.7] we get 3828.70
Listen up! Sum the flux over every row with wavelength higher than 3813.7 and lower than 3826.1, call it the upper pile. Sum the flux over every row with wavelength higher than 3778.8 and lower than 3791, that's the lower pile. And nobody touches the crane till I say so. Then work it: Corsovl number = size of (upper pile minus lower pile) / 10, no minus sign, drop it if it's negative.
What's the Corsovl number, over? 1.0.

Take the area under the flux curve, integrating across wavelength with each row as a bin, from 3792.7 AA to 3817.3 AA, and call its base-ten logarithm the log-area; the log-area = 2.83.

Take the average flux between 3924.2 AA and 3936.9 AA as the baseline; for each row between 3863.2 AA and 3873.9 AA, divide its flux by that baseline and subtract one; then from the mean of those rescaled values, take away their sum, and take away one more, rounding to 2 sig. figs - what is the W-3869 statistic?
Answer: -2.5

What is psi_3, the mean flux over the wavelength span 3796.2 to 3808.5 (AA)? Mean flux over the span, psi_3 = 25.8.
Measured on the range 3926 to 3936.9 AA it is 24.7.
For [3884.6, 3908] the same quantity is 28.8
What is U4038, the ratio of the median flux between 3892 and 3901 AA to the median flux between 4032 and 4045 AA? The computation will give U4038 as 0.72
